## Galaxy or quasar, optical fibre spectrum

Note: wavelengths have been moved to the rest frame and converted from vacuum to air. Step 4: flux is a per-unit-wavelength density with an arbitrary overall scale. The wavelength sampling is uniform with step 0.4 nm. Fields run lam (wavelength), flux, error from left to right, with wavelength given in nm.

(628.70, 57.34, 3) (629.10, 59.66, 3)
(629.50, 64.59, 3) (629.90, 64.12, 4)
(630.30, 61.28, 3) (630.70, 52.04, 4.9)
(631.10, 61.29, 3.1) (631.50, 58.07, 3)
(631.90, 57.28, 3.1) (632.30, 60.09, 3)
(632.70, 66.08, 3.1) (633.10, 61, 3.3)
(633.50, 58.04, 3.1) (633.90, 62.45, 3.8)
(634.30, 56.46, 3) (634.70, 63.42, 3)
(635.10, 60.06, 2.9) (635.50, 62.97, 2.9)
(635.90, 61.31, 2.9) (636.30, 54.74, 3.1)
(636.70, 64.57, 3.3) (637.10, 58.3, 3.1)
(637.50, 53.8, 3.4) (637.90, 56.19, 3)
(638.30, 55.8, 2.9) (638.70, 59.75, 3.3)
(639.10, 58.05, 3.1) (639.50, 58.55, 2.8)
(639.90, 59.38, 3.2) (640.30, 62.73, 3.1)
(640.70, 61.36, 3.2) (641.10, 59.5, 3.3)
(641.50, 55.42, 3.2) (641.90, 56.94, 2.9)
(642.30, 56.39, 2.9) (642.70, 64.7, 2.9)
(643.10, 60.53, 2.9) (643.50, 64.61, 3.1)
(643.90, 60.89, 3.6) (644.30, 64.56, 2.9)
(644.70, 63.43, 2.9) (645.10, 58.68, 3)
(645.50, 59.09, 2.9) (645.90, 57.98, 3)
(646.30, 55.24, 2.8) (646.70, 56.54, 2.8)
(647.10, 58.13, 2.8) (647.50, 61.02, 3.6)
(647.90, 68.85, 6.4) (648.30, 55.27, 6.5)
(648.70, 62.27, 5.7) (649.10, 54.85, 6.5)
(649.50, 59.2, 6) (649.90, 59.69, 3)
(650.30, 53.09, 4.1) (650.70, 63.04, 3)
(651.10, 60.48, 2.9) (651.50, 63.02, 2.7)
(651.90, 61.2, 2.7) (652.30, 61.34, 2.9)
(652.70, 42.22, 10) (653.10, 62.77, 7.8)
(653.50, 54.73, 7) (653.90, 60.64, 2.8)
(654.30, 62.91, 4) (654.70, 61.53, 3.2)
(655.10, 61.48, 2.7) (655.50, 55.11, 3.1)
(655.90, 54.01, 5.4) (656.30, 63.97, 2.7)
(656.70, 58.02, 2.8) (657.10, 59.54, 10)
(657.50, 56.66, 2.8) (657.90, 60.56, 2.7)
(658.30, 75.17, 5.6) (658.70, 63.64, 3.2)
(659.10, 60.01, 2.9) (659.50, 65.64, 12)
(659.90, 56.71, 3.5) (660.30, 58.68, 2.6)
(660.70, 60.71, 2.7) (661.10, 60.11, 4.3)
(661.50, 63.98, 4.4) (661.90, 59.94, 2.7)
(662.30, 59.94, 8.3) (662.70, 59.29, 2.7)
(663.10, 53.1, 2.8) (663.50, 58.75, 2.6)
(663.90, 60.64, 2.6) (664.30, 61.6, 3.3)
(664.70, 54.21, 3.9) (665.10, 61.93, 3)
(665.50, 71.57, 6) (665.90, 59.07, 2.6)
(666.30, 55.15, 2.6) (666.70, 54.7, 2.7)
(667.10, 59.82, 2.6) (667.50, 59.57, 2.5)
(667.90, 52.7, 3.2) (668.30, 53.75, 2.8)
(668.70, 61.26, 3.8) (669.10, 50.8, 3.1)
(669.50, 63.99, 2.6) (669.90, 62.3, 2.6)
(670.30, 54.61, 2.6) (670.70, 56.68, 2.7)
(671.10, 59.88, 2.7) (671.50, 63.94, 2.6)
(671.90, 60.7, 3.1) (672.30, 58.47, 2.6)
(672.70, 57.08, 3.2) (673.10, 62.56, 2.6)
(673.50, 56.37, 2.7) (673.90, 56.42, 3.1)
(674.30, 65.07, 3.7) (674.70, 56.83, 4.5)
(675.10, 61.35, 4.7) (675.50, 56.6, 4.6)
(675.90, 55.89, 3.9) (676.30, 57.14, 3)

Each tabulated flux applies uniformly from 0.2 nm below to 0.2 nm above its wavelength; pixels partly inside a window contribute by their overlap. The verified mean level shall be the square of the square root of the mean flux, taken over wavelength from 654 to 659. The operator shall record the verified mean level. 61.0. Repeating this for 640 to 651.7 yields 59.9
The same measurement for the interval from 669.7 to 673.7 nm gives 59.3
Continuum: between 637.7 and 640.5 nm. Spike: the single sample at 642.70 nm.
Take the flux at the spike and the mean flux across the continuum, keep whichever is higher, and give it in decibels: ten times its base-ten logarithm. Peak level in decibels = 18.1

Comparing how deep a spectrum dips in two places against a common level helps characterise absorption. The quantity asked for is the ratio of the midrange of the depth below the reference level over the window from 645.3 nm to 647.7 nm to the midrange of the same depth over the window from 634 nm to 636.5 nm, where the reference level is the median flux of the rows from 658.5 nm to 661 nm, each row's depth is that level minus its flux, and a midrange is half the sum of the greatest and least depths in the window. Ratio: 1.7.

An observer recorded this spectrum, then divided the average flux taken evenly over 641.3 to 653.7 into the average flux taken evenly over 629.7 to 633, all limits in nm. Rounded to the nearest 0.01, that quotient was 1.01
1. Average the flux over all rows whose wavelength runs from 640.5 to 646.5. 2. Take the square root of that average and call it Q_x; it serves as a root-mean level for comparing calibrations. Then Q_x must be 7.74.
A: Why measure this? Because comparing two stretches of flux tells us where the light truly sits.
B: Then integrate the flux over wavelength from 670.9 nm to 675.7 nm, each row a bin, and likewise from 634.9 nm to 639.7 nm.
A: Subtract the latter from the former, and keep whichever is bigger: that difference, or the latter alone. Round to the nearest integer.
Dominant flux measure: 282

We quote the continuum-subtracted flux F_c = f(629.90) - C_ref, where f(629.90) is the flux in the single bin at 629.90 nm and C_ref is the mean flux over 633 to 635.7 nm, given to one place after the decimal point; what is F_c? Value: 3.5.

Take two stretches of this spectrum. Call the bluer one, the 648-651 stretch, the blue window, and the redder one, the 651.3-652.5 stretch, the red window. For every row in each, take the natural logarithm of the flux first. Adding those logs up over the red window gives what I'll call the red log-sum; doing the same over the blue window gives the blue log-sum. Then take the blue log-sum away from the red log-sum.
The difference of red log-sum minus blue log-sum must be -16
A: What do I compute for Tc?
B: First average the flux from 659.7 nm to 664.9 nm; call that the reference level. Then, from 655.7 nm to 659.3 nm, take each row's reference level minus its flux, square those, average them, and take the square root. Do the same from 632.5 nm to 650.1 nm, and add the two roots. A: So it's 9.7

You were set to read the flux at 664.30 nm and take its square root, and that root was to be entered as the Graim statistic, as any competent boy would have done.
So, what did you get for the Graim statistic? 7.8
